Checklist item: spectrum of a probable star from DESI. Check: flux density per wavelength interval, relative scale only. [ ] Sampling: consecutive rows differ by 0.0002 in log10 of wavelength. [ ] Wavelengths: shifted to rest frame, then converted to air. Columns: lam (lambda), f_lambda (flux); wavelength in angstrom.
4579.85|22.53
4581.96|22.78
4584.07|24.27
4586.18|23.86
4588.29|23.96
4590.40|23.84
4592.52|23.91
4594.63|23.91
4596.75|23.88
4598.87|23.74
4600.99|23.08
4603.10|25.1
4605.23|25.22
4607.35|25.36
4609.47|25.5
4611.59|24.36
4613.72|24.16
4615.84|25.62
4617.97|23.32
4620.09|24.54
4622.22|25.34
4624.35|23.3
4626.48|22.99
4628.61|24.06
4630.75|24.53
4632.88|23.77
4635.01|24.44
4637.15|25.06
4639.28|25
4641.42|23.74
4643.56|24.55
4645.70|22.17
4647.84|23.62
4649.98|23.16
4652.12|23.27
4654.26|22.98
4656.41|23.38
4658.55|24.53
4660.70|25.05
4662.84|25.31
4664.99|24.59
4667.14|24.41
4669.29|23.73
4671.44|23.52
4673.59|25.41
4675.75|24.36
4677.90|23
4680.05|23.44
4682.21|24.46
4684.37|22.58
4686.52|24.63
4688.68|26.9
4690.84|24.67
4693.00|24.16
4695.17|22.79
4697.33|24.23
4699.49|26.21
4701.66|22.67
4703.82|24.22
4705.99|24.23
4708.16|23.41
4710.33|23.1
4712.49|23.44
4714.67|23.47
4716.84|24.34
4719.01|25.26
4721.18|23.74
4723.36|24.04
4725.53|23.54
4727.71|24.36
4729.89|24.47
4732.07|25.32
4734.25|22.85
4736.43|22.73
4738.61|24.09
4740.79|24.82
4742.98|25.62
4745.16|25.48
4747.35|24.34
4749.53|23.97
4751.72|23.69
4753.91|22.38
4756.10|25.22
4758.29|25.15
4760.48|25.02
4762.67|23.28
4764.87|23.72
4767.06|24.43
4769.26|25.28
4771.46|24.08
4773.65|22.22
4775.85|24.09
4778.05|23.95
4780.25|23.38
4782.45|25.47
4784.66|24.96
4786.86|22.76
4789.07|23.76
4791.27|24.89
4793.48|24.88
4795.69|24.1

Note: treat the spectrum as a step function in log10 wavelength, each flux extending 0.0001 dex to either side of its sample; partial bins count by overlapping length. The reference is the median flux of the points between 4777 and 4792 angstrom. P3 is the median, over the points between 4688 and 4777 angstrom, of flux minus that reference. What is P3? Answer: 0.2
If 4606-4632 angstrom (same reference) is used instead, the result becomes 0.5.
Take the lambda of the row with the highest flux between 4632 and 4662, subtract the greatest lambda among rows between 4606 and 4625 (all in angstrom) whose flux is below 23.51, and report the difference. 12.8 angstrom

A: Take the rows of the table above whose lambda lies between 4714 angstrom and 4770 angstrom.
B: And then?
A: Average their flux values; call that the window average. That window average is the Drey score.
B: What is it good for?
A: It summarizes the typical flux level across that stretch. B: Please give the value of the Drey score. 24.3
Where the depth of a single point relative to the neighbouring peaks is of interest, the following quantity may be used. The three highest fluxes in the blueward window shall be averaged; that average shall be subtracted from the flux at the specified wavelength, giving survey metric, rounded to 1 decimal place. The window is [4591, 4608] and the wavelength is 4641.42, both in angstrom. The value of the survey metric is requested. -1.5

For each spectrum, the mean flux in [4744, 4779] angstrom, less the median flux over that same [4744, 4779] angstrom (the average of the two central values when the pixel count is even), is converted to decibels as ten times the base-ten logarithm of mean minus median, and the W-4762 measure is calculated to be -12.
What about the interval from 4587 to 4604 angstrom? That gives -15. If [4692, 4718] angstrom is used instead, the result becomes -14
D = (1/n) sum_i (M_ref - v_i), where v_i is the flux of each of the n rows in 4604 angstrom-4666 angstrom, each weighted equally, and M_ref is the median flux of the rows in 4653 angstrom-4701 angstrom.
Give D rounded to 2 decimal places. 0.15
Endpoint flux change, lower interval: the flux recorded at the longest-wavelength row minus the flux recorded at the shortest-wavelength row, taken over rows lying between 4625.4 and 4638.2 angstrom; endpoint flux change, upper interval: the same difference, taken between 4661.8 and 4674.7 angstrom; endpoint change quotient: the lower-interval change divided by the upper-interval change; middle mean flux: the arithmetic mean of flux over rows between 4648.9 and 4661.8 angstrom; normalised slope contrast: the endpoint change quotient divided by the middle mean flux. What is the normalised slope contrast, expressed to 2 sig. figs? 0.87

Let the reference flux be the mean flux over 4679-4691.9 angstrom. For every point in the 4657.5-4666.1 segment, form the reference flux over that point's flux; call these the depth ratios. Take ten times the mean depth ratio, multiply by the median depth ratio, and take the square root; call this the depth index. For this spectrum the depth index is 3.11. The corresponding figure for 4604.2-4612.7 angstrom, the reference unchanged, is 3.07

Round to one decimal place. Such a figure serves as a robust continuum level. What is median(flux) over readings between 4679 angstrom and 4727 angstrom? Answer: 24.1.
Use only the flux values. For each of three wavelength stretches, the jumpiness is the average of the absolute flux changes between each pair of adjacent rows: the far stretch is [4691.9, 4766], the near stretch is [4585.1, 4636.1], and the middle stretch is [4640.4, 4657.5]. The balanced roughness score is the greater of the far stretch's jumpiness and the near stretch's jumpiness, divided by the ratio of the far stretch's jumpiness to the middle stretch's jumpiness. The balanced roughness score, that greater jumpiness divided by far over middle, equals 0.84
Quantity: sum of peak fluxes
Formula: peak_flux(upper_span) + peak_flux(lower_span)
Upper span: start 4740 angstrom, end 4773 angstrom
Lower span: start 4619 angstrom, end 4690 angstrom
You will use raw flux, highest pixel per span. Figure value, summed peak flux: 52.5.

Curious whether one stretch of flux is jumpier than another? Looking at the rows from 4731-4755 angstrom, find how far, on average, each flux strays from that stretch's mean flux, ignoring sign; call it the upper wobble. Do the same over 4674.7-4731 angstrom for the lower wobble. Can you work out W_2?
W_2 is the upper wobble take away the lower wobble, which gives 0.17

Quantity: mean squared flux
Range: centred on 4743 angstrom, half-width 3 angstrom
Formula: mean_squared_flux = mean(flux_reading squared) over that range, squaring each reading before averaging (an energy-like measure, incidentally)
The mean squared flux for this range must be 641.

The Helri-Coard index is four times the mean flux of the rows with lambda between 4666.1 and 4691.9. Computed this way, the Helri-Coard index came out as 97.0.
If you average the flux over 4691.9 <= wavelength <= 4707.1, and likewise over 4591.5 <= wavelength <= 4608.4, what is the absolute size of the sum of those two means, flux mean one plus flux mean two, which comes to 48.3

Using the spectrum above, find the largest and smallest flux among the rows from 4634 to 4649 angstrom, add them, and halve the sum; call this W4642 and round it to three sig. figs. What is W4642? 23.6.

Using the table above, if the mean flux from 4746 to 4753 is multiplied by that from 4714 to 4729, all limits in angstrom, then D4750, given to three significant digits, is 579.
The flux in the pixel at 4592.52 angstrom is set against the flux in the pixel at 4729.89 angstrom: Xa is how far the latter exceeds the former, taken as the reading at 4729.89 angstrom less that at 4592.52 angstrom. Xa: 0.6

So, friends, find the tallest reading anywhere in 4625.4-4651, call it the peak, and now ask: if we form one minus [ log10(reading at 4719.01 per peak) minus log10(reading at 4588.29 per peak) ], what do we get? 0.98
